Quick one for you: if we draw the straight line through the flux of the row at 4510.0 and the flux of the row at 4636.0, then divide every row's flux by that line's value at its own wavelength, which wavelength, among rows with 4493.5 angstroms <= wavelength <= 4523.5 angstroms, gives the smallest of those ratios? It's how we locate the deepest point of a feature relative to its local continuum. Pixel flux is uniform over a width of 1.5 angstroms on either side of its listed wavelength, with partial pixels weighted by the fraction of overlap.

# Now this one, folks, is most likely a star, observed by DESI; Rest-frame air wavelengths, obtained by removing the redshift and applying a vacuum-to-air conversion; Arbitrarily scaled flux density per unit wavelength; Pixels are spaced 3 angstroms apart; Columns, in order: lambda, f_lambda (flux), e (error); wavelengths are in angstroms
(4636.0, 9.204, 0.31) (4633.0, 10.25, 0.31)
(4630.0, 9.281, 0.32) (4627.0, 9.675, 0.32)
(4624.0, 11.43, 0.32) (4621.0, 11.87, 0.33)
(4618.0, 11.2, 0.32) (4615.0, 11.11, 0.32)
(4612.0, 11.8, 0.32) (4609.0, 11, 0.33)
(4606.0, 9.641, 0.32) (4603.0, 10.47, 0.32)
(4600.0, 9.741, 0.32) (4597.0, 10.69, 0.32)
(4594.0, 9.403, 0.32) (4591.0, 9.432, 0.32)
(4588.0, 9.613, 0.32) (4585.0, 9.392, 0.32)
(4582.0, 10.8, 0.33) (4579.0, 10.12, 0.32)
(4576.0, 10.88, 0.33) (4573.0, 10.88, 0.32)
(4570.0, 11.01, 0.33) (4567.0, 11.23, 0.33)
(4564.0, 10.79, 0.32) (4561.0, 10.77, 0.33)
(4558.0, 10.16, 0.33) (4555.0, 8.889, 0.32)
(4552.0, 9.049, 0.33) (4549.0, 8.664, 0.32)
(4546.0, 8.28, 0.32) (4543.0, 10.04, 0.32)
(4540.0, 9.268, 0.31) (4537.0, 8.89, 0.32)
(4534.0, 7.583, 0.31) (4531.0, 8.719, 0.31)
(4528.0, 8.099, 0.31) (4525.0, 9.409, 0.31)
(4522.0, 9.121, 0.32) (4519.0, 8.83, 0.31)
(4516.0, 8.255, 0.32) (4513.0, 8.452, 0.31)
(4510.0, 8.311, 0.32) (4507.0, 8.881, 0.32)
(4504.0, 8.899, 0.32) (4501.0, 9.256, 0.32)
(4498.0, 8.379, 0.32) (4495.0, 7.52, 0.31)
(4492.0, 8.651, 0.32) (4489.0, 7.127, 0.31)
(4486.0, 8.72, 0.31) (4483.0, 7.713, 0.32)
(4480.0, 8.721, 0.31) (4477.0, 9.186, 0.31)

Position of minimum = 4495.0 angstroms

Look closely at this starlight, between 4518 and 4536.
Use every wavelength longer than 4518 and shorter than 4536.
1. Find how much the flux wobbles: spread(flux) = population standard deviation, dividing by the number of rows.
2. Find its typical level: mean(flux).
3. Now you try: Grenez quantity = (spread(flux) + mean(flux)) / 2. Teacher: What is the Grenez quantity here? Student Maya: 4.62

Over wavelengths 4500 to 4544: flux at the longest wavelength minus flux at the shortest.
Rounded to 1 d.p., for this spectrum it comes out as 0.8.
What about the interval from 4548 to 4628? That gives 1.0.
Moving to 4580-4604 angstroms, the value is -0.3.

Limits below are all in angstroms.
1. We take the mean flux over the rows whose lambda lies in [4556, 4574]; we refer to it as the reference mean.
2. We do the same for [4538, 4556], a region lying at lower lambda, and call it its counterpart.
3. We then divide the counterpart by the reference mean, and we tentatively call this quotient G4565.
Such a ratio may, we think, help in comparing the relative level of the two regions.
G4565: 0.84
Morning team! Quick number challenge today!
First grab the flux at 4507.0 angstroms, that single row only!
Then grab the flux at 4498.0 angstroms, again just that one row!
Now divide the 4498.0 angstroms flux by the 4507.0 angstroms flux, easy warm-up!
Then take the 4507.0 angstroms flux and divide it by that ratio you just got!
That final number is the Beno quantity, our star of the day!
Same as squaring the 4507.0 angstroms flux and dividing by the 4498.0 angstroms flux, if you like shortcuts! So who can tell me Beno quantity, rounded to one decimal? 9.4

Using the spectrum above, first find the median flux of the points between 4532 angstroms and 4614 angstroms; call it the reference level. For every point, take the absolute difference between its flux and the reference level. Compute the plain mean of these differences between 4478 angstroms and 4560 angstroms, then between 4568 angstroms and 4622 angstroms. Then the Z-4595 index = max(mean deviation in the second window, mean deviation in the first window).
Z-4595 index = 1.4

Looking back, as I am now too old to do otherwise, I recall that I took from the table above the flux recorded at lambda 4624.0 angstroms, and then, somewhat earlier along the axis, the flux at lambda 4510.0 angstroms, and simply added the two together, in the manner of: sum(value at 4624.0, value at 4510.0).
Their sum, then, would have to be 19.7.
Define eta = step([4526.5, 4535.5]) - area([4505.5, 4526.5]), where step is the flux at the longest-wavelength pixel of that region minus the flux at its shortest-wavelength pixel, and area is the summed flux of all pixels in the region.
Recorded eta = -62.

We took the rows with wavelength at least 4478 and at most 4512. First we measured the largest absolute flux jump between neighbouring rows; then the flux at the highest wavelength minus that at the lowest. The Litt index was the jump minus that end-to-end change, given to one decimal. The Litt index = 2.0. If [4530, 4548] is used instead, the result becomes 2.2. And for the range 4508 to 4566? -0.7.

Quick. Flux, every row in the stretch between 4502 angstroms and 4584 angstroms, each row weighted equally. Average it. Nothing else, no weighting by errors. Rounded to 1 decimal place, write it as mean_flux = 9.4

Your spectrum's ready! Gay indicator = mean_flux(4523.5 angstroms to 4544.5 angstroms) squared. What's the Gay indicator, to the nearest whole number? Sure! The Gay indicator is 78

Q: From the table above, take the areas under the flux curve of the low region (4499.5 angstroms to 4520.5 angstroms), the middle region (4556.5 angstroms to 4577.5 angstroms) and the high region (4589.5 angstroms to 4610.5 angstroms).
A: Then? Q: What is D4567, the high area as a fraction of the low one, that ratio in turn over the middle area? 0.0051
